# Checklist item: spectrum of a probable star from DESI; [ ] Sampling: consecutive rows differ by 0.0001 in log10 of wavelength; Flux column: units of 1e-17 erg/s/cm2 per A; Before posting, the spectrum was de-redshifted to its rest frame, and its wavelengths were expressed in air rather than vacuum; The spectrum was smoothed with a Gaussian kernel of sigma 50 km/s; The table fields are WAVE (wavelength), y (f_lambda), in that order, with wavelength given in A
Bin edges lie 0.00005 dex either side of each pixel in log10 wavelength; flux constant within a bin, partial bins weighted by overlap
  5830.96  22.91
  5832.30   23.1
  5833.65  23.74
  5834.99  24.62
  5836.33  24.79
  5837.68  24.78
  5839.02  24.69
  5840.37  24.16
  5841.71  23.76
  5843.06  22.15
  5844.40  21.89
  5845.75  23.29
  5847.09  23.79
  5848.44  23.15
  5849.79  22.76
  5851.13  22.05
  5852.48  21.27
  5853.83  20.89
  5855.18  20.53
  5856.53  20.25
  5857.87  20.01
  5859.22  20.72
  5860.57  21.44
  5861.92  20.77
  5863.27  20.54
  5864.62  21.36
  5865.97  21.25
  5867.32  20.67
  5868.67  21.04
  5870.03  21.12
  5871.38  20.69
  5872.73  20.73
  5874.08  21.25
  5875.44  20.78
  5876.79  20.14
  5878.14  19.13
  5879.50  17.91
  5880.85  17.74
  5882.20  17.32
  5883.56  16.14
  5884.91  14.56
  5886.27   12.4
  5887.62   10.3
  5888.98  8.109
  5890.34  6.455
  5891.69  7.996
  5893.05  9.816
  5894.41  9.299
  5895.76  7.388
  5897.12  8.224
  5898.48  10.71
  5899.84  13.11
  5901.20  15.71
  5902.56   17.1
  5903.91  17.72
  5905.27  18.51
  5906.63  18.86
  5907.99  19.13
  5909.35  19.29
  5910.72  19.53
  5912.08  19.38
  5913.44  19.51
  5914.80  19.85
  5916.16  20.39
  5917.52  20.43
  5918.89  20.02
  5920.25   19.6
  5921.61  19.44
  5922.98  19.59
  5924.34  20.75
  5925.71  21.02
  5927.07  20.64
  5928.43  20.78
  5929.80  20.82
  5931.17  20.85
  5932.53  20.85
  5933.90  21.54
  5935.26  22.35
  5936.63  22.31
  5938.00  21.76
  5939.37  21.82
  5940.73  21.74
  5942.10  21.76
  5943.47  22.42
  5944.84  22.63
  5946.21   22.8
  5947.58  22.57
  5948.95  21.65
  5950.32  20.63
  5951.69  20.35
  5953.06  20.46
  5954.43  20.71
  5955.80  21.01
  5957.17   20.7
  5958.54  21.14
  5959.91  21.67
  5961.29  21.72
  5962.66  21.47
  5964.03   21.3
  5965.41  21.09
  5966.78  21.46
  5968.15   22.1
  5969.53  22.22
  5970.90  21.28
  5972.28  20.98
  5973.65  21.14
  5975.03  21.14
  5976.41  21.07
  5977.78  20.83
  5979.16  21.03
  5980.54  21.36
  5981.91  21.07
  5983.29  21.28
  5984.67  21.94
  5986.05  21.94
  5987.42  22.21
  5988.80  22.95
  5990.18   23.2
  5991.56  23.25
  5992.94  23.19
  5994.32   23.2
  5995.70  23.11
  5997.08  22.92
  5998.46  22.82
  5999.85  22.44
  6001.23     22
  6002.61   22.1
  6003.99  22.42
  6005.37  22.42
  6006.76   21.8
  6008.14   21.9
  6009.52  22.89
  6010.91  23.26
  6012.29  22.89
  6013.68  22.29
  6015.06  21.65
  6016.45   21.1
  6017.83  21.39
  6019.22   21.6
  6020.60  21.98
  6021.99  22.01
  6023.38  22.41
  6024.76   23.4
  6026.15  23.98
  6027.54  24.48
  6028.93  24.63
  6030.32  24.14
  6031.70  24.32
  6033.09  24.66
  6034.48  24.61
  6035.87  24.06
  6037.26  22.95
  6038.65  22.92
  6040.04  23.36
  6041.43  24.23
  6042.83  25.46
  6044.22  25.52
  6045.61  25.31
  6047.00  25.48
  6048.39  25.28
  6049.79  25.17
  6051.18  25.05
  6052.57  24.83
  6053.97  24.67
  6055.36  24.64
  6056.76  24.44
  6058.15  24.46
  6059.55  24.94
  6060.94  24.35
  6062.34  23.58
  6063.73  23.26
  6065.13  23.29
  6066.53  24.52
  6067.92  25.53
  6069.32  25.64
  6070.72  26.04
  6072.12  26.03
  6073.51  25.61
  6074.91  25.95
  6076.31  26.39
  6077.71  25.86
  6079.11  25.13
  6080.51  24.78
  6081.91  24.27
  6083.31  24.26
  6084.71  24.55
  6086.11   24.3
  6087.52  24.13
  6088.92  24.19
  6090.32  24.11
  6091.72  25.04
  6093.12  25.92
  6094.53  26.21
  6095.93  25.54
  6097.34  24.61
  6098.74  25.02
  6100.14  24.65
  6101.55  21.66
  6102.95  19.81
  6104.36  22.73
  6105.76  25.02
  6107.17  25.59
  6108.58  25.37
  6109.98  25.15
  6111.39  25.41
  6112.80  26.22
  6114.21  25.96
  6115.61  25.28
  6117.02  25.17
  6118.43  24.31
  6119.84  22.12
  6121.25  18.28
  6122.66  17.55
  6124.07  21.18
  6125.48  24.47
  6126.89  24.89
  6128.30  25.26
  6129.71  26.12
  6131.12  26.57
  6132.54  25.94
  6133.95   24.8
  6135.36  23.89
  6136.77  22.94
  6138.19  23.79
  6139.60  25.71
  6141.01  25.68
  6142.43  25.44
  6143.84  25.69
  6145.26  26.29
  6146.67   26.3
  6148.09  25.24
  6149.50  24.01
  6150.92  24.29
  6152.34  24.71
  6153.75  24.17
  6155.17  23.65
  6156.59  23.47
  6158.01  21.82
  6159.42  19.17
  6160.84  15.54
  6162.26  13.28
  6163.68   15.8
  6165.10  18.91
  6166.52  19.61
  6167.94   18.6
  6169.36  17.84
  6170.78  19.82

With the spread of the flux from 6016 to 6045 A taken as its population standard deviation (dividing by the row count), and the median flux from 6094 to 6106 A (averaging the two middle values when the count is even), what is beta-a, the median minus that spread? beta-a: 23.4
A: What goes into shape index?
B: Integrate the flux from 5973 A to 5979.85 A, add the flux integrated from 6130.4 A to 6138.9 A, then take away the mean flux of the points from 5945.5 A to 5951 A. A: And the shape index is 332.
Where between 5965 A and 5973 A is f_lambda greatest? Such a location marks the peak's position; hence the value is 5969.53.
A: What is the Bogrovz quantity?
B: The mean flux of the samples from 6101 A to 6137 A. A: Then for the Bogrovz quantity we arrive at 23.9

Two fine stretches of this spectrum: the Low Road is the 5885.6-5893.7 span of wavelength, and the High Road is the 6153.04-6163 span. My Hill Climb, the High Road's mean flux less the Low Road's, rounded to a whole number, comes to 11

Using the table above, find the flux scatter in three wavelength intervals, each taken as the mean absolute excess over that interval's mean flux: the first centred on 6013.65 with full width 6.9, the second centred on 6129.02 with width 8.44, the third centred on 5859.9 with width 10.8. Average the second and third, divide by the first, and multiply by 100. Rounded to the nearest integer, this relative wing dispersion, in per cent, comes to 75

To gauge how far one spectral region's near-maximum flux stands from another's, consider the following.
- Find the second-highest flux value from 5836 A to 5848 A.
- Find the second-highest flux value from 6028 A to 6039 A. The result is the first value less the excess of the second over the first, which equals 24.9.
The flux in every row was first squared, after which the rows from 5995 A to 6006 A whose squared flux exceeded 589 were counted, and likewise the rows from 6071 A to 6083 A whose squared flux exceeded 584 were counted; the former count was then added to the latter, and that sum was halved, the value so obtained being 4.0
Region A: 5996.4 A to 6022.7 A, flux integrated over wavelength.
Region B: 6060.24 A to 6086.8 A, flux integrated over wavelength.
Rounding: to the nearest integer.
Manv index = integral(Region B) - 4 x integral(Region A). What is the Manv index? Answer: -1673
